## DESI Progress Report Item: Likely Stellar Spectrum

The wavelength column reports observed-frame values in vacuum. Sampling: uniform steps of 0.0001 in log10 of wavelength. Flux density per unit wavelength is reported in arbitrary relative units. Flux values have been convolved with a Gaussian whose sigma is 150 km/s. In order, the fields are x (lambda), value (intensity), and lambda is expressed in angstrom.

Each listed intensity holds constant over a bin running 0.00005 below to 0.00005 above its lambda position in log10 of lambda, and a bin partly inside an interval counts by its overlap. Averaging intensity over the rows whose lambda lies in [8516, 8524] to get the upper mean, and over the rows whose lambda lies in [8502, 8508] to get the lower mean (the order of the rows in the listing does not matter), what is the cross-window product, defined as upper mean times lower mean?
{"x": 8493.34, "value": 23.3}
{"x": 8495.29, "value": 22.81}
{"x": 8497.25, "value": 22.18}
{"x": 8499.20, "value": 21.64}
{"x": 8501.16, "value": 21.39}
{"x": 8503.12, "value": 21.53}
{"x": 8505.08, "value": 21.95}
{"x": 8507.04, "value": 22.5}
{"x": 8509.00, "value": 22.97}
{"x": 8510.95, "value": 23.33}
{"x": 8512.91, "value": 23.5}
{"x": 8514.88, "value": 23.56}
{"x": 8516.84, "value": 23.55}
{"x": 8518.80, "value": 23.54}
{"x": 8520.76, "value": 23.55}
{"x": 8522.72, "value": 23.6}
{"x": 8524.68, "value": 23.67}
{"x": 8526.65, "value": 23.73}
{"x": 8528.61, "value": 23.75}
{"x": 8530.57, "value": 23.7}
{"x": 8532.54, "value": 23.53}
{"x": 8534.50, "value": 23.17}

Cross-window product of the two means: 518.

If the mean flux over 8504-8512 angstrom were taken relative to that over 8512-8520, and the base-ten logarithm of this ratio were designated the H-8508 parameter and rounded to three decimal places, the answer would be -0.016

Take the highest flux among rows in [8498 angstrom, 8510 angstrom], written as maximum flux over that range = 22.97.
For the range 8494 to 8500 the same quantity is 22.81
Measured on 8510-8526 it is 23.67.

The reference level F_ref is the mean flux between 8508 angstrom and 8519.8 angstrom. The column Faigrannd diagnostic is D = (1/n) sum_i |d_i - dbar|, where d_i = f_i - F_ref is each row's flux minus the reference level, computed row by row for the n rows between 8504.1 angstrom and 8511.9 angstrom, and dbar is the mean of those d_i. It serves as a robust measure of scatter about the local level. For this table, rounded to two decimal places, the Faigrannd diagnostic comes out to 0.46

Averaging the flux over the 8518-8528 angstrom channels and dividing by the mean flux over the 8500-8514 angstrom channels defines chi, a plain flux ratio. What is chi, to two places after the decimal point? 1.05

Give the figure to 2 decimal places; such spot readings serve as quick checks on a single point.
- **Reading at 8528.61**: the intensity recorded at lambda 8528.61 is 23.75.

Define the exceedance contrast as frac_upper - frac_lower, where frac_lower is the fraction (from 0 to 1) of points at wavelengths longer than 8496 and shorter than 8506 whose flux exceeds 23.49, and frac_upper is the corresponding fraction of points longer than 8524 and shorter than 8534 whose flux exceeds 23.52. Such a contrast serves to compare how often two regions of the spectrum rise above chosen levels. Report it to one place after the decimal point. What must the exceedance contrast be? 1.0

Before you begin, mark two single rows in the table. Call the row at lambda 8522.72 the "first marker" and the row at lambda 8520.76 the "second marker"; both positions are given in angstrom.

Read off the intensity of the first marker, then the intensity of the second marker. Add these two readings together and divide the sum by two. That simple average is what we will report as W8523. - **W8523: 23.6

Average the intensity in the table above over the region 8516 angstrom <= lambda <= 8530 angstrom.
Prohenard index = 23.6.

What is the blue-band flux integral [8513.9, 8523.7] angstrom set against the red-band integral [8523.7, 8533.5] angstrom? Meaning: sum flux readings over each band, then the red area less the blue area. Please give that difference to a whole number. 1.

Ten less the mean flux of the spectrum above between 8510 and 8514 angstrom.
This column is -13.4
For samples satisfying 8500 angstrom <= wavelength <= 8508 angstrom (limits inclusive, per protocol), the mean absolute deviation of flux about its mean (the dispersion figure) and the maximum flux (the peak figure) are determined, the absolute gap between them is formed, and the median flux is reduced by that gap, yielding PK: -0.38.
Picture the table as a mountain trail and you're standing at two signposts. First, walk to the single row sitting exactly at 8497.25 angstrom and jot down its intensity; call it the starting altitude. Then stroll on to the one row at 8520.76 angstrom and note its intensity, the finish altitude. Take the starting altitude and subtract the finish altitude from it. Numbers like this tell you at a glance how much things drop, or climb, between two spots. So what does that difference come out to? -1.4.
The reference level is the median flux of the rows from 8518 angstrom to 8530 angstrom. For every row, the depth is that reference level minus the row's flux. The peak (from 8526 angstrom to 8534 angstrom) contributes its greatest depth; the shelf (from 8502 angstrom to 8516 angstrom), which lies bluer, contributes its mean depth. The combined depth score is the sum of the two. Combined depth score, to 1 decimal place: 1.0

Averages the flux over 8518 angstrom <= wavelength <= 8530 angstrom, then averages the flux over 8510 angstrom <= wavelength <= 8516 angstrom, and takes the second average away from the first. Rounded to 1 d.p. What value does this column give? 0.2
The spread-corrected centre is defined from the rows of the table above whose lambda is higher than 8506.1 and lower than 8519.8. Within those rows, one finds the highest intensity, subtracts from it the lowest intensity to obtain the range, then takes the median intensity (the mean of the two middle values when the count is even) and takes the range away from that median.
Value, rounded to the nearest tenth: 22.4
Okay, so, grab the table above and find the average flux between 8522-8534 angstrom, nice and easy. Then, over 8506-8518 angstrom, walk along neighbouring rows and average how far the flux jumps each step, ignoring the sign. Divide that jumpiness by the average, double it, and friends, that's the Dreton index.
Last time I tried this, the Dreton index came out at 0.018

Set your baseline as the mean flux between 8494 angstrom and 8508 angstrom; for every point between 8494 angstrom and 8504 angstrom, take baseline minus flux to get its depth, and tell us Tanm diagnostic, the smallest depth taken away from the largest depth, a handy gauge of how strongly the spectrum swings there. 1.4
